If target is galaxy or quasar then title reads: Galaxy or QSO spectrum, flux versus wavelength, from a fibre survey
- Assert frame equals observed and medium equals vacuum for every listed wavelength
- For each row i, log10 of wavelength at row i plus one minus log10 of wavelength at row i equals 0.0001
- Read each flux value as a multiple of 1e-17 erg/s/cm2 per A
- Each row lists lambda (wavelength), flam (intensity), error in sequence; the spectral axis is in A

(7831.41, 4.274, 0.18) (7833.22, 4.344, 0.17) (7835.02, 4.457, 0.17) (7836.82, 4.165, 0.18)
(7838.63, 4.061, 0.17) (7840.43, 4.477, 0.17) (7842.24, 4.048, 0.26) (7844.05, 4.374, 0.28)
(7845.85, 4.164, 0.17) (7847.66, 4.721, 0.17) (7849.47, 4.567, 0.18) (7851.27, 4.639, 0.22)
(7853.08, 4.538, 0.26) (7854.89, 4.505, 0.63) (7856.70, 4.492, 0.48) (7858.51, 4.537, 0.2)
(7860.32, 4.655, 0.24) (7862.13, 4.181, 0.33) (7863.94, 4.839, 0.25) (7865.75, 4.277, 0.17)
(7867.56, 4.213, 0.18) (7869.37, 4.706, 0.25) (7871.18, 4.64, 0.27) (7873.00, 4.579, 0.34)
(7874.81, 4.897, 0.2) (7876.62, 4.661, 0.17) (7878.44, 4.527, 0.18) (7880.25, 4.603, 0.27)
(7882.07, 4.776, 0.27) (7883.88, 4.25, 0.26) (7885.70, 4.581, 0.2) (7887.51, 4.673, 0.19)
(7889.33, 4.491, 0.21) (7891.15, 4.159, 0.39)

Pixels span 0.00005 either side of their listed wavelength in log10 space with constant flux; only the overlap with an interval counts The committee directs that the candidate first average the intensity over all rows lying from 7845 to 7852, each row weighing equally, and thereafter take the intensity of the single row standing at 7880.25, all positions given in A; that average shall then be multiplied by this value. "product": 20.8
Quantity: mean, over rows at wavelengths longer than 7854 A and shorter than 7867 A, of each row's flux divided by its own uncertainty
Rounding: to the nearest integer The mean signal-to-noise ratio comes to 17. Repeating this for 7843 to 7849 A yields 23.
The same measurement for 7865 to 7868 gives 24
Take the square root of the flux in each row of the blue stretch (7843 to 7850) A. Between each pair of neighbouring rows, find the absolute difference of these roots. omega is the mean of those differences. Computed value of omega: 0.07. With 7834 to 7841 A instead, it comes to 0.07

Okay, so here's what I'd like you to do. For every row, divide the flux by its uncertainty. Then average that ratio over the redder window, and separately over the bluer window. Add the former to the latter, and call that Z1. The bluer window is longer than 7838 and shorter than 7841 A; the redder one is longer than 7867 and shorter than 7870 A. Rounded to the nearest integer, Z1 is 46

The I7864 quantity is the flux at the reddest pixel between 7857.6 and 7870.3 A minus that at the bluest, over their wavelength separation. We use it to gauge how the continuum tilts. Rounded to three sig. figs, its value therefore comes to 0.0156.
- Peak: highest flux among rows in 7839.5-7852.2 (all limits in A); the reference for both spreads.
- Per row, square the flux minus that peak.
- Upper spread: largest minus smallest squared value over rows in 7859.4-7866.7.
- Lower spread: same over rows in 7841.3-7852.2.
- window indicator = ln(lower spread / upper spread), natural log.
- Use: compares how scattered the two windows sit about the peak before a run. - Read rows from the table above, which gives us 0.5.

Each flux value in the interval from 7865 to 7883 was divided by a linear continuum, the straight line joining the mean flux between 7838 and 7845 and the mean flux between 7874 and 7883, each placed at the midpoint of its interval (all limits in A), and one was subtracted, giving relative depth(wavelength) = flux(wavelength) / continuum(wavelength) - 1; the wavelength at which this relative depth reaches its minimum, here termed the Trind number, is 7867.56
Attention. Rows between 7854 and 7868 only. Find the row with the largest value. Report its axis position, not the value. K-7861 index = 7863.94 A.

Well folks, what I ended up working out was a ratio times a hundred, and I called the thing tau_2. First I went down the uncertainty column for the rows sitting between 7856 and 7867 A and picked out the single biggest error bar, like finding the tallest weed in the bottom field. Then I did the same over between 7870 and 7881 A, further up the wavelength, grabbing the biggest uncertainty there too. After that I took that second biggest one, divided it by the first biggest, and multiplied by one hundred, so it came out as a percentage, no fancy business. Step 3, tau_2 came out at 71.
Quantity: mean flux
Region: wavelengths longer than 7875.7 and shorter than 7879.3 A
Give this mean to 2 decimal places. 4.59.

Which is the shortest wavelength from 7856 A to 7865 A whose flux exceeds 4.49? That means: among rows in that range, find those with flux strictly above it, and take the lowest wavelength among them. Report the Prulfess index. 7856.70 A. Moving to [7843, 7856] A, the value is 7847.66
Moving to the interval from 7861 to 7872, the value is 7863.94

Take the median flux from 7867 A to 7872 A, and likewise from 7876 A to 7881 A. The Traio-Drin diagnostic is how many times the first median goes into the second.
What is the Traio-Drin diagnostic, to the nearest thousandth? 0.992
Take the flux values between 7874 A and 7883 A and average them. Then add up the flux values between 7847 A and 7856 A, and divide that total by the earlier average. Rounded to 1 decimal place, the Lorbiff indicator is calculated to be 4.9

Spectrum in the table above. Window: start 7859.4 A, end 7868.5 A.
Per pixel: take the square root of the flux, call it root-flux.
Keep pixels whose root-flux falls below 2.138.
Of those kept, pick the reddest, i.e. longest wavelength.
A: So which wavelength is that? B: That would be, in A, 7867.56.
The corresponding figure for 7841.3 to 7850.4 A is 7849.47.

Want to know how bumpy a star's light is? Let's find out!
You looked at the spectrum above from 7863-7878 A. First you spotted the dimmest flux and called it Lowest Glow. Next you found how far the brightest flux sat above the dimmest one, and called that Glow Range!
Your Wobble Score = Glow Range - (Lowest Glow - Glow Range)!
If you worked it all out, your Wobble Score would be -2.8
